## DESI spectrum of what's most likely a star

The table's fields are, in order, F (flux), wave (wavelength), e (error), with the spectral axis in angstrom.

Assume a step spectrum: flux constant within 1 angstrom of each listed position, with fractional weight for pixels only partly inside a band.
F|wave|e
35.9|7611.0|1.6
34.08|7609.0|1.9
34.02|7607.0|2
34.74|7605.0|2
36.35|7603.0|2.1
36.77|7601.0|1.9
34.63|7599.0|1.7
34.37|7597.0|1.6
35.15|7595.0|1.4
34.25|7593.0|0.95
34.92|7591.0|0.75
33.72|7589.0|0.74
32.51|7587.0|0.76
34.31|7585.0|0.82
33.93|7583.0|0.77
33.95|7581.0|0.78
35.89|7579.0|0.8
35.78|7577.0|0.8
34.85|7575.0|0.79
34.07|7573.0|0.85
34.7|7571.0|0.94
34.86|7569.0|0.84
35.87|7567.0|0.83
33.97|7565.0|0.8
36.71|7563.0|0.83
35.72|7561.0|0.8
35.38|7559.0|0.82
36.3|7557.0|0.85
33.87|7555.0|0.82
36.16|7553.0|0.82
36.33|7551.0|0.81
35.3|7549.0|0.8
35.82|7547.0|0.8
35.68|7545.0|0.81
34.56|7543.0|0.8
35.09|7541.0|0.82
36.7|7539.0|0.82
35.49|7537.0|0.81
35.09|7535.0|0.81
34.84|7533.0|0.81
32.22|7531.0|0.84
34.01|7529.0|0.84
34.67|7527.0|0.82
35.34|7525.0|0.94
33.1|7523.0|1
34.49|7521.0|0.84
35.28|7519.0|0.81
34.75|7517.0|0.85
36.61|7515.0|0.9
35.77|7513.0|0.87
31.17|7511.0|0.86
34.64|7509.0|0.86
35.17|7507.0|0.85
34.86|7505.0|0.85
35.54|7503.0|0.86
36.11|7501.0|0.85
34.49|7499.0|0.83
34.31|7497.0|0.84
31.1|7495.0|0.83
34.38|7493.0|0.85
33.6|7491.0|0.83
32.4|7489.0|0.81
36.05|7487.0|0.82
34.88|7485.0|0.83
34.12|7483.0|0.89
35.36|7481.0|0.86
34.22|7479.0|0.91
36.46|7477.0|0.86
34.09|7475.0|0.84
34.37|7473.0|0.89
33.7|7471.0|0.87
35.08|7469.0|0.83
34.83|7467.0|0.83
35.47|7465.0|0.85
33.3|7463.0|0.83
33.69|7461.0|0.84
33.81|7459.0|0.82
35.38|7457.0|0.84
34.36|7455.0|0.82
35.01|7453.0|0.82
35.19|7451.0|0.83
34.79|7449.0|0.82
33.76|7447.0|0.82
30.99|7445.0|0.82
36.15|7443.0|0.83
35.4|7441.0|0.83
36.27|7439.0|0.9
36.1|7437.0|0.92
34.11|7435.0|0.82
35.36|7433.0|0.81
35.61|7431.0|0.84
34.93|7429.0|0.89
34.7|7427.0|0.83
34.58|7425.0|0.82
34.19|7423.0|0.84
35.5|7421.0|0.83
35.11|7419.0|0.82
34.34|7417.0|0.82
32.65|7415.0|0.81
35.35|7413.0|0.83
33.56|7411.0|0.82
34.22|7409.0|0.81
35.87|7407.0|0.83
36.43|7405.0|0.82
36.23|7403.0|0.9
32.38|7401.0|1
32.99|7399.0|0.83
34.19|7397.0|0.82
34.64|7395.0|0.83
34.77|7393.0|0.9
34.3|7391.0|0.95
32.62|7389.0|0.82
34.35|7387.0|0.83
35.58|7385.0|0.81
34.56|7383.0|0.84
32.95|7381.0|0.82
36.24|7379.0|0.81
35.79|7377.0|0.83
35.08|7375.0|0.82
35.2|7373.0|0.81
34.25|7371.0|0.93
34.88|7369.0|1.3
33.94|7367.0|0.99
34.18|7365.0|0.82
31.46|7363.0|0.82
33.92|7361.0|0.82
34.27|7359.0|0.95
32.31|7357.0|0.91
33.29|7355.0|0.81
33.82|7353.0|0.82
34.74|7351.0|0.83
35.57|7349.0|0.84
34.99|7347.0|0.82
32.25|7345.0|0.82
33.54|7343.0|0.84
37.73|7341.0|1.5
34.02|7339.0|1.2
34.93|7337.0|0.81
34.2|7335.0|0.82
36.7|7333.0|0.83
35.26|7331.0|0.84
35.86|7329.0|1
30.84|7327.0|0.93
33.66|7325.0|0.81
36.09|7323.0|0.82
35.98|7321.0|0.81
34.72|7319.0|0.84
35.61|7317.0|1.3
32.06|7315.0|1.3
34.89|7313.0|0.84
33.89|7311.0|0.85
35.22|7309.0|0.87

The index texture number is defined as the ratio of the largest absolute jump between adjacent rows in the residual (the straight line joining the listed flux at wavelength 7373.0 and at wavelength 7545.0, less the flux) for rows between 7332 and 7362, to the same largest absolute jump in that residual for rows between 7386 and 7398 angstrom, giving 2.4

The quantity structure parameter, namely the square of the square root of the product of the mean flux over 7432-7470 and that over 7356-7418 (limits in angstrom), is 1190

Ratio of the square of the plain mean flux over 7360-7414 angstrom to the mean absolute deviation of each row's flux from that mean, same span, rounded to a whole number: 1244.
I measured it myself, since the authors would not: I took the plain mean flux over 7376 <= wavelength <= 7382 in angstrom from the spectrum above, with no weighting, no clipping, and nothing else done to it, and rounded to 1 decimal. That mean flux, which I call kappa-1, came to 35.0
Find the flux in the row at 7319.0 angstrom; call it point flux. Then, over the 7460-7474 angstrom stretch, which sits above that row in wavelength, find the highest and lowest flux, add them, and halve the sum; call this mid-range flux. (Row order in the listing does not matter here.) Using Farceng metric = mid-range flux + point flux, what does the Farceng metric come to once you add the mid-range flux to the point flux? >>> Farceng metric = 69.1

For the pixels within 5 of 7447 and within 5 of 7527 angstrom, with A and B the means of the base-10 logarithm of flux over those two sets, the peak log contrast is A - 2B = -1.53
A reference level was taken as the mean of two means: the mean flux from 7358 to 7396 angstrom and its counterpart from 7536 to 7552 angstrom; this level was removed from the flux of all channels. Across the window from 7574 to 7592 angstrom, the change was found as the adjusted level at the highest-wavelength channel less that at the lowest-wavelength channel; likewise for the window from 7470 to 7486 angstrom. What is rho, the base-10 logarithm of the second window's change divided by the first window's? 1.2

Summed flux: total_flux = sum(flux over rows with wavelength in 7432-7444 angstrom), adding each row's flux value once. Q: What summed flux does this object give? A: 213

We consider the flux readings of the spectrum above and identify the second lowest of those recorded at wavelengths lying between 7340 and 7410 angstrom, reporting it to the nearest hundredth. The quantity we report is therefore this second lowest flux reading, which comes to 32.25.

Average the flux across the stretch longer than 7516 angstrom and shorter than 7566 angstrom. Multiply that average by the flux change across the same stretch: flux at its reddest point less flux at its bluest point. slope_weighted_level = -27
